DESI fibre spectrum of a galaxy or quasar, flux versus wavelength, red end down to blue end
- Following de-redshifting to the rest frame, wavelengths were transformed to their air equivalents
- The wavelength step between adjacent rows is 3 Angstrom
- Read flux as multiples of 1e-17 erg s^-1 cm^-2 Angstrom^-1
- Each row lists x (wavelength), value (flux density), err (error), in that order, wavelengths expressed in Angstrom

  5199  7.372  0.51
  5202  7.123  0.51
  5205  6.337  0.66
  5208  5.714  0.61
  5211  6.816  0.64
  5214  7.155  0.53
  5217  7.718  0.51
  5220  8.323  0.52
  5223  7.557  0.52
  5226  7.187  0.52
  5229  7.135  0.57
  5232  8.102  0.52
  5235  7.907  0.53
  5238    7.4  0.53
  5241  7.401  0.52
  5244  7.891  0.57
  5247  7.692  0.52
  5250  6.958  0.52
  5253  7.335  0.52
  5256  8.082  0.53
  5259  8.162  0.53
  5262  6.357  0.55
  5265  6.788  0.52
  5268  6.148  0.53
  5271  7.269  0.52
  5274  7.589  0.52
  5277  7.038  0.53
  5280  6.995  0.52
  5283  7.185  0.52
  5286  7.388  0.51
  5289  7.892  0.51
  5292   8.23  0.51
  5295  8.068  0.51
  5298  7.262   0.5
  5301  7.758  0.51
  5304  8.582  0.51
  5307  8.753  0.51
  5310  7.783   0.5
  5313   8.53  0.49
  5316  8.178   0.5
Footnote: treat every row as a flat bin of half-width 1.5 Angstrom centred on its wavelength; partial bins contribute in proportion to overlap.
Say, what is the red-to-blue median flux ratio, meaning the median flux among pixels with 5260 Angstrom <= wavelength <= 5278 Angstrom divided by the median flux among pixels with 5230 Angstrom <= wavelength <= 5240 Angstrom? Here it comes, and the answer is 0.87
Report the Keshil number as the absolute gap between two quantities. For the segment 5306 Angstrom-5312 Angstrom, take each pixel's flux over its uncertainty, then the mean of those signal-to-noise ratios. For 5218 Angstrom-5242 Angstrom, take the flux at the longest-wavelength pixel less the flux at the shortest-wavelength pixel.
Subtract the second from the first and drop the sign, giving 17.3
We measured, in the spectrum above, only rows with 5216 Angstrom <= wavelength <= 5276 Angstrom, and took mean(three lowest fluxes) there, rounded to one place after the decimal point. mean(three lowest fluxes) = 6.4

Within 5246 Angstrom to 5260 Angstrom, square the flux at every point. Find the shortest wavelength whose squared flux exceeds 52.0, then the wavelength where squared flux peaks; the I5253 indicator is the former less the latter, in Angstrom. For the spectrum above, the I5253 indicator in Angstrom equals -12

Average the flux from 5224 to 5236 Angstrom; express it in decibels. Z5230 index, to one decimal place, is 8.8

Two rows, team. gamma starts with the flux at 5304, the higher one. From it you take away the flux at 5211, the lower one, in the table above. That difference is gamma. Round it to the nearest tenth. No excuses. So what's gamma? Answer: 1.8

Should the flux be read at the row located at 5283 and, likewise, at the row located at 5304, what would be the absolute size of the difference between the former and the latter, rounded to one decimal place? 1.4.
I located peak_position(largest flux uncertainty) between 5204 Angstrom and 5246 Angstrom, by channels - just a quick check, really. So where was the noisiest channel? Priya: 5205 Angstrom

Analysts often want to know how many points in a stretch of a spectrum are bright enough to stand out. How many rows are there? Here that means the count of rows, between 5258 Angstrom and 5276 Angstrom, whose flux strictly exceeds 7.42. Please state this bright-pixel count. 2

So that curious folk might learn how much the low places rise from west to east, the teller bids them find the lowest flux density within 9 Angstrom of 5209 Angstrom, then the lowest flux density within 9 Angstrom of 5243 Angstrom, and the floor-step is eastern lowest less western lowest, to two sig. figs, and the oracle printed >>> 1.2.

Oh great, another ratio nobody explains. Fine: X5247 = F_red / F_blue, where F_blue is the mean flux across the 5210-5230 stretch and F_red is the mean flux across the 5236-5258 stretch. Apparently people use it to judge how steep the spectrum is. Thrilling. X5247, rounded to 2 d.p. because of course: 1.02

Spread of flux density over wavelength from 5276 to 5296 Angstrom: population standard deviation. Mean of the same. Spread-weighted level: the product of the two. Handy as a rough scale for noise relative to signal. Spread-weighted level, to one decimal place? 3.6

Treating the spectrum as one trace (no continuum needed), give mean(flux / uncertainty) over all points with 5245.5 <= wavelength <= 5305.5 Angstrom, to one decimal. 14.3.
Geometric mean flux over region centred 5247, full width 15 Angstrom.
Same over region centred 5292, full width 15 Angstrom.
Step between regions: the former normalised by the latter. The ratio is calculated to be 0.96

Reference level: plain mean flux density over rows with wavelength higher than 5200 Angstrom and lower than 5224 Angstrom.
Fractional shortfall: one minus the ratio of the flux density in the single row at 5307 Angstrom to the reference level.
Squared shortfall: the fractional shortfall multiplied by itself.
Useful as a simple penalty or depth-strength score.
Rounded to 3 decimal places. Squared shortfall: 0.055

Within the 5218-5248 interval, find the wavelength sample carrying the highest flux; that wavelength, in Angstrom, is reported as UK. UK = 5220 Angstrom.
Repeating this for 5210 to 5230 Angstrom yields 5220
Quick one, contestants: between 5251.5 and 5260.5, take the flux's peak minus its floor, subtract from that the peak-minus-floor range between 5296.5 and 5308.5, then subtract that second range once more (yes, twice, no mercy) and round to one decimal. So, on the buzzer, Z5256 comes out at -2.2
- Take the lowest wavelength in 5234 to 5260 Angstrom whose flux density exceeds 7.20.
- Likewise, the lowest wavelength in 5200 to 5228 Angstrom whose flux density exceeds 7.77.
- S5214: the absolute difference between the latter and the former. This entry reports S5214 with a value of 15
